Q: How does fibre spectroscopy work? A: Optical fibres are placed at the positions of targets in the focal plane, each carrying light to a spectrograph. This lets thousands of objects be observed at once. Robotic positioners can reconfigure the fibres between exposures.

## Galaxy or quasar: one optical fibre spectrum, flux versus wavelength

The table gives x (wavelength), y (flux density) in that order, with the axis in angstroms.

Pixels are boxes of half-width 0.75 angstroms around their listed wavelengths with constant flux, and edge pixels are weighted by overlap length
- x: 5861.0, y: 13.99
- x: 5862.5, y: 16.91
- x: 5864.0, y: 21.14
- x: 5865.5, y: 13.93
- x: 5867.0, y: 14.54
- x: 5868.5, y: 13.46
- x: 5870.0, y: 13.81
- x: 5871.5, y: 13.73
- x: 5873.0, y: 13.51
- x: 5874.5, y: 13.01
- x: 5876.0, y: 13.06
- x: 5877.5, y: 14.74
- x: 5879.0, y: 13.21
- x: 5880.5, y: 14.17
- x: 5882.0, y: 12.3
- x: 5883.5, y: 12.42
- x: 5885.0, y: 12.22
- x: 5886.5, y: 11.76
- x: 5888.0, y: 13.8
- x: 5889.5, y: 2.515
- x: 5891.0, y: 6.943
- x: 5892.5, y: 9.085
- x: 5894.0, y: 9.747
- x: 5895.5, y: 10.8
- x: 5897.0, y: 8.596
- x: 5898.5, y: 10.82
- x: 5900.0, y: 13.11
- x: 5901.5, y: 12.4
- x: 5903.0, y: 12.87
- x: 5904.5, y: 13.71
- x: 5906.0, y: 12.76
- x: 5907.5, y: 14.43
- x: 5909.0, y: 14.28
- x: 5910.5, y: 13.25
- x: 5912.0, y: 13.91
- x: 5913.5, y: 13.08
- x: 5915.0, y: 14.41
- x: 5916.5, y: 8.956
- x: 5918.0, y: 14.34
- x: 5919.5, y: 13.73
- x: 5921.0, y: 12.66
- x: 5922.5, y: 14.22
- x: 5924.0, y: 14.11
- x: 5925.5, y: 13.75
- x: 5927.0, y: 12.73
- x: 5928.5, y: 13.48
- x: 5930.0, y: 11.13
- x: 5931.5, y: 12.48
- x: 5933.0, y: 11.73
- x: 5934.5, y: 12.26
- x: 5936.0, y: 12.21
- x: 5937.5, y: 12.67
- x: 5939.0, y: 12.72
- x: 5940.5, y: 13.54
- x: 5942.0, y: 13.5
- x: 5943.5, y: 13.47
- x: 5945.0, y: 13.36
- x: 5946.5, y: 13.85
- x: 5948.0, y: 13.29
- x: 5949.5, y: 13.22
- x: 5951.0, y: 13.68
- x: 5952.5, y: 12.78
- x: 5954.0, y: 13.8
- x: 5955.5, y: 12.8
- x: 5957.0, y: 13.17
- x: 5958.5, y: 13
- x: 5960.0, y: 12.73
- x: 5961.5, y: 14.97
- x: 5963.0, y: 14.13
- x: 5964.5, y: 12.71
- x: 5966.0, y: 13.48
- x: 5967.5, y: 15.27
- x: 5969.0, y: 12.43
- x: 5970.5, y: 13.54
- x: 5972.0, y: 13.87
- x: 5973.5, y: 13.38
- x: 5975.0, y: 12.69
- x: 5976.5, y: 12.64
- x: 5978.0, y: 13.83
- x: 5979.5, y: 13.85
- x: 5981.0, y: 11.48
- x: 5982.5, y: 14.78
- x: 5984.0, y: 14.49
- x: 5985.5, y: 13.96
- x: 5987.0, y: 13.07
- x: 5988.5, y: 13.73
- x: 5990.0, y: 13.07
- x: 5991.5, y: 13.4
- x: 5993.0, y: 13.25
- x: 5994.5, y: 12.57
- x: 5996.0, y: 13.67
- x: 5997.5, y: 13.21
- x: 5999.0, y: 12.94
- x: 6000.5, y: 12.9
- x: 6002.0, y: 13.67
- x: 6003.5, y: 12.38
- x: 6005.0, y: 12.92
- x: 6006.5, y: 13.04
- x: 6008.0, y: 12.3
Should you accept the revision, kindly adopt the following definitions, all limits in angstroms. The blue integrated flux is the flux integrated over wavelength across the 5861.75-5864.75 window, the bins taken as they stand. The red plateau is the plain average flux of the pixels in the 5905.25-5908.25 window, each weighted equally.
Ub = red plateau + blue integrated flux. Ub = 70.7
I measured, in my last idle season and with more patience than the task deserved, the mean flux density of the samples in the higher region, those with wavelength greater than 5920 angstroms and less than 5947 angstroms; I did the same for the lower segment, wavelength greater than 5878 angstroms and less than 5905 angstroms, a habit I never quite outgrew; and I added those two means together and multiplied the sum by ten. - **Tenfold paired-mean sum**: 241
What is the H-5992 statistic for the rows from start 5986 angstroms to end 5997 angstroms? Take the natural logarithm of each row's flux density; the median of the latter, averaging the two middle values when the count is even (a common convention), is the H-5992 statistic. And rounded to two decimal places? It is 2.58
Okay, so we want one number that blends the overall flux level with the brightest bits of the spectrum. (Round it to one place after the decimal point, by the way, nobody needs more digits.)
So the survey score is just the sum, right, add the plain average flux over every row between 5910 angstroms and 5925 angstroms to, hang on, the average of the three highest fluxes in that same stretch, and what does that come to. 27.6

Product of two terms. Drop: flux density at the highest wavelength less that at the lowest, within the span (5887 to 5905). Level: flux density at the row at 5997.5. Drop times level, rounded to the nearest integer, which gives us -1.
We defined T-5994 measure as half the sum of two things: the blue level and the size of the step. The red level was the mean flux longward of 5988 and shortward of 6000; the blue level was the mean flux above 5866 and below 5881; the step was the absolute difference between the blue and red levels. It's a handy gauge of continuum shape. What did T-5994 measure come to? 7.11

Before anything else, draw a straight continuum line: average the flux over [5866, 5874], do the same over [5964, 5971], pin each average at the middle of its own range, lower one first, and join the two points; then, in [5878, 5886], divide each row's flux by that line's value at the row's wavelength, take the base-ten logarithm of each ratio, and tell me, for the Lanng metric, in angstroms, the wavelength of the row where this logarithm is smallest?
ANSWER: 5885.0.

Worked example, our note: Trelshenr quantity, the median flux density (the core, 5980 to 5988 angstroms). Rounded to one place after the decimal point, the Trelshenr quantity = 14.0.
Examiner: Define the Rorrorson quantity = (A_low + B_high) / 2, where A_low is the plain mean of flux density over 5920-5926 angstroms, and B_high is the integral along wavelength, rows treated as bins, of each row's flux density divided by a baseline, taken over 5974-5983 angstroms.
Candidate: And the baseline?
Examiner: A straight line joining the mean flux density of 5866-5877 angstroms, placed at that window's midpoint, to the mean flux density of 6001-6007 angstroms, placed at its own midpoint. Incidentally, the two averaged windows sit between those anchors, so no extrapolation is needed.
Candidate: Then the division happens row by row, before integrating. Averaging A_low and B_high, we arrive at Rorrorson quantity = 11.4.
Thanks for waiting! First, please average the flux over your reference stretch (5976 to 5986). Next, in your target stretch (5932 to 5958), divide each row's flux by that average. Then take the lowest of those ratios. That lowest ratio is 0.86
